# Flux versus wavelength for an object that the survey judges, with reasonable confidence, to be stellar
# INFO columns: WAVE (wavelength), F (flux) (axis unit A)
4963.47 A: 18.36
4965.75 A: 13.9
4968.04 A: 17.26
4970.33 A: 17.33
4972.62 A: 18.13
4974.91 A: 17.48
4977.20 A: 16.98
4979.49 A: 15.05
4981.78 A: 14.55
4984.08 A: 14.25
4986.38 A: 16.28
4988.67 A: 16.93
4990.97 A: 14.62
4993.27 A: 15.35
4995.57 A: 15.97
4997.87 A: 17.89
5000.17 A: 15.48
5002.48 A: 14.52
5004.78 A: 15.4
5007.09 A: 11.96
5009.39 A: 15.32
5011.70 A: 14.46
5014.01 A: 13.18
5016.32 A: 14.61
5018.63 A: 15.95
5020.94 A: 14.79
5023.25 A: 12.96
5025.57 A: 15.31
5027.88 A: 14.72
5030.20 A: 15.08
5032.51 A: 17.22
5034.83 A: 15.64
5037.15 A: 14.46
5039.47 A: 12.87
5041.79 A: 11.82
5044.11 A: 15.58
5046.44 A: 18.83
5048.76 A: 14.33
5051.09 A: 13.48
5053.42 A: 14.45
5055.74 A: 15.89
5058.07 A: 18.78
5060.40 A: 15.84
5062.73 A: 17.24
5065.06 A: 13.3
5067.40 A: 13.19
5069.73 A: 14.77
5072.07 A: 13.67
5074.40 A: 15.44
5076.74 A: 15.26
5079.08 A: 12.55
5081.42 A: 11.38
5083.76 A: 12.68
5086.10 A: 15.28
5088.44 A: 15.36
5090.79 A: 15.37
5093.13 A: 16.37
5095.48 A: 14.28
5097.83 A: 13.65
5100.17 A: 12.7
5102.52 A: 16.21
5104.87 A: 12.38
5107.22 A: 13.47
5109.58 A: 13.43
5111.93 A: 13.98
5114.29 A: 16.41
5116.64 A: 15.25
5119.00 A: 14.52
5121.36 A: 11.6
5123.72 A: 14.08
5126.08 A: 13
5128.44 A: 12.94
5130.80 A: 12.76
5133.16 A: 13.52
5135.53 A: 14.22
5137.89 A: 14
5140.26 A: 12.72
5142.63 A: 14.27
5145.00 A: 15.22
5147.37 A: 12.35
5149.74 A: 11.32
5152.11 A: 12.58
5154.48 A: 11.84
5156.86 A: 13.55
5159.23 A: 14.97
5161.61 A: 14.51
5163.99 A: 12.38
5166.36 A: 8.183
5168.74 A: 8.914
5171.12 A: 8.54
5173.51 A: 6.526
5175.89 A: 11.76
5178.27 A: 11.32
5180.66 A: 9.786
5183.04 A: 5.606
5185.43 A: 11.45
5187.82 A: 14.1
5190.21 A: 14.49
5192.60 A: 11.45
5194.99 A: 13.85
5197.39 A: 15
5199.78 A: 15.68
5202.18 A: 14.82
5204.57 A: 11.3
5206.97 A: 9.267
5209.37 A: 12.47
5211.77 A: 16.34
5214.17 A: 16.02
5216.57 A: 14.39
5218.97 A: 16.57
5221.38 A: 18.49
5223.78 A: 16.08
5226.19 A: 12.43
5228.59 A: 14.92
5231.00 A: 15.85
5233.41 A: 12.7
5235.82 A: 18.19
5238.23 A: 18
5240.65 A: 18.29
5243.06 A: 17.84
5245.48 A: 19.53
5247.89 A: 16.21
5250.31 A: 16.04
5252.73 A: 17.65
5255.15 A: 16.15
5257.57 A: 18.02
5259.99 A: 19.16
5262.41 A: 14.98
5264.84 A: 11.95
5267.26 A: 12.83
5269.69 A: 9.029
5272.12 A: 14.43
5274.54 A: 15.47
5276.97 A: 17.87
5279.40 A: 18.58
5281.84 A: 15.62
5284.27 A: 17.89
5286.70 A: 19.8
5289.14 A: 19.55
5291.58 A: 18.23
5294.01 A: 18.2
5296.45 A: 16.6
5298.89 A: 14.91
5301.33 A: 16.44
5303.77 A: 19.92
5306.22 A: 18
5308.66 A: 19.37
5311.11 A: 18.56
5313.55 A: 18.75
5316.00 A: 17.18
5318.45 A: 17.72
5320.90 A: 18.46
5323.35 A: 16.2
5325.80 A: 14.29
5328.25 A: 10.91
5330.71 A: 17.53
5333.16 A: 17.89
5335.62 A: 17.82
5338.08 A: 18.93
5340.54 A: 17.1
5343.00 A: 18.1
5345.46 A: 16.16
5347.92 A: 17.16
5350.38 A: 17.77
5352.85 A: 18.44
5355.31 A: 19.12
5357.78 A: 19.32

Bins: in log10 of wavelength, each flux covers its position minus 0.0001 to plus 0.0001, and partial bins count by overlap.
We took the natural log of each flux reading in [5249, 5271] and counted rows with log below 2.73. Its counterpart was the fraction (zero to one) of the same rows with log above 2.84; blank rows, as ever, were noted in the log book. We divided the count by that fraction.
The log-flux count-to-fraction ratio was 12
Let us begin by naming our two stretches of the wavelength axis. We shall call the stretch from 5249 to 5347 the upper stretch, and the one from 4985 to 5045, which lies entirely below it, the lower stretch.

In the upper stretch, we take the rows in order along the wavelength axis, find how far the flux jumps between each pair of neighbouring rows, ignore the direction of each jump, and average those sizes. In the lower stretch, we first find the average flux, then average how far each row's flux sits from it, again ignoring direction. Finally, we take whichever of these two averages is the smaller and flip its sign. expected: -1.1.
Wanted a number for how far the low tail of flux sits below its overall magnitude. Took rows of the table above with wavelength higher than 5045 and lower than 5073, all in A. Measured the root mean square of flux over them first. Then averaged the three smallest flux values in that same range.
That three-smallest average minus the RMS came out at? -2.1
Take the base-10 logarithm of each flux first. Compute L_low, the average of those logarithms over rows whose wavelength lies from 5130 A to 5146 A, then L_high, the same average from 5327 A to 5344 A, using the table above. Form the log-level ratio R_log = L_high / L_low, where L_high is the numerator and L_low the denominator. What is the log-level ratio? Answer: 1.07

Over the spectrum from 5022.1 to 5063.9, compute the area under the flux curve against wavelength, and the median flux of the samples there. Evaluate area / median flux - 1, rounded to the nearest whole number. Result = 41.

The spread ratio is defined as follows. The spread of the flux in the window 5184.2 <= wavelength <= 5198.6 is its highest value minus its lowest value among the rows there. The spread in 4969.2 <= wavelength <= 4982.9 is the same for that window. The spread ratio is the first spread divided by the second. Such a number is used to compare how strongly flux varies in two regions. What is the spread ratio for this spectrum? 1.0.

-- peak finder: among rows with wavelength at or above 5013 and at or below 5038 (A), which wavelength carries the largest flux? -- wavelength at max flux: 5032.51 A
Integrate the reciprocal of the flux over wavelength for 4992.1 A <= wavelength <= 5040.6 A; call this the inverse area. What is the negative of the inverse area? -3.28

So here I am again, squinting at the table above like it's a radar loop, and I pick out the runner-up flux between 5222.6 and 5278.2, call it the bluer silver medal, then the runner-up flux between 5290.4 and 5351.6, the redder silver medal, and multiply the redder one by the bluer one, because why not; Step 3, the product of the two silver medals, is 371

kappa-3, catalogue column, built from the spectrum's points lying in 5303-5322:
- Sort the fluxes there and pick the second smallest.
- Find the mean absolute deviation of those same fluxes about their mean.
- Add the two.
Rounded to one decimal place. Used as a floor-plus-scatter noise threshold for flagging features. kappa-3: 18.4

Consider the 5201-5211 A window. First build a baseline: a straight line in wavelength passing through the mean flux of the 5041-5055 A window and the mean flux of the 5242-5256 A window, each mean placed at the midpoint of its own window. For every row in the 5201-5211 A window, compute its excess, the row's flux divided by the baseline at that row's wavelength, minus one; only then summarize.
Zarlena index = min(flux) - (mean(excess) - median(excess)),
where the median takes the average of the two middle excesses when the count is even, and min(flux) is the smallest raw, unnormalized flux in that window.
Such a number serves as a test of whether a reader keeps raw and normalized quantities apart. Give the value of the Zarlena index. 9.3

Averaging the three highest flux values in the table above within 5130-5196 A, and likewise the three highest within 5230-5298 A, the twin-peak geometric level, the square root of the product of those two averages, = 17.1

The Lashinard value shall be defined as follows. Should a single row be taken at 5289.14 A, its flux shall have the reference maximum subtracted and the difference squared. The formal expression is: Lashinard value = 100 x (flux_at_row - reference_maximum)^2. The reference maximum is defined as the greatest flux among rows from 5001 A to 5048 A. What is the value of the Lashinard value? 52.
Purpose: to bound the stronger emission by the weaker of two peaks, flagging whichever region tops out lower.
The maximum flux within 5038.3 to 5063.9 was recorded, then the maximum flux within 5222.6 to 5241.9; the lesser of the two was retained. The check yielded 18.3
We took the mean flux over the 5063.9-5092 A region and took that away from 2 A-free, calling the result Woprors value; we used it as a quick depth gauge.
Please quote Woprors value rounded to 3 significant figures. -12.0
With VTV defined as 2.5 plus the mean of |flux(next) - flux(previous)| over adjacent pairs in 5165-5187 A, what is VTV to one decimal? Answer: 5.0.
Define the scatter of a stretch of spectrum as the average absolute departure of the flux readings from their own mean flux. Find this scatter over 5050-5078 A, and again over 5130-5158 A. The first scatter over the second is 1.4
